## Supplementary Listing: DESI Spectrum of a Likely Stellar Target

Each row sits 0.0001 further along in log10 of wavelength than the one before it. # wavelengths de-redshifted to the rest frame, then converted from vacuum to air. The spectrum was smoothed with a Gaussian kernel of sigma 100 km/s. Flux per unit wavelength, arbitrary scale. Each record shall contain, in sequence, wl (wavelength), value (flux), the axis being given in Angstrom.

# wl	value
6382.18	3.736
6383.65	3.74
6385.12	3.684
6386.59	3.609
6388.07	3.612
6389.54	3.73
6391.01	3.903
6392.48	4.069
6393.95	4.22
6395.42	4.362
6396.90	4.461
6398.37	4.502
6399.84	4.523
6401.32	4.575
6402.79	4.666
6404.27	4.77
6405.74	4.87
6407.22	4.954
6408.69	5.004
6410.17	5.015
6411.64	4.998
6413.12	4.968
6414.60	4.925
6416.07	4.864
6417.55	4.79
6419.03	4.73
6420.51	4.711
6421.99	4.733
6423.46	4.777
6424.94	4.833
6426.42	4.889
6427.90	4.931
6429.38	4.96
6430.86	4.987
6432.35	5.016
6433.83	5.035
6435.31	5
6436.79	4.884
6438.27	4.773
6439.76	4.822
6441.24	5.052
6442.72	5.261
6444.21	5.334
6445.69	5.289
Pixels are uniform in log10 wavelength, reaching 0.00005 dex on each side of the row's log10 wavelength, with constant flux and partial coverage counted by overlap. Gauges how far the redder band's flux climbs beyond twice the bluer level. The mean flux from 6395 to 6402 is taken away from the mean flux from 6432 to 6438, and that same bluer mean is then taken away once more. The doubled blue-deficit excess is -4.0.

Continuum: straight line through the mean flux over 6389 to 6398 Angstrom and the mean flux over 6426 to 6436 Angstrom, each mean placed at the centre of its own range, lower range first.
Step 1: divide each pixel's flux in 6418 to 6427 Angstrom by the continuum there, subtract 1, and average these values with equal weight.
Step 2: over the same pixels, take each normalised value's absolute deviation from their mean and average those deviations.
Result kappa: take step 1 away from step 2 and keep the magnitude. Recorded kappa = 0.007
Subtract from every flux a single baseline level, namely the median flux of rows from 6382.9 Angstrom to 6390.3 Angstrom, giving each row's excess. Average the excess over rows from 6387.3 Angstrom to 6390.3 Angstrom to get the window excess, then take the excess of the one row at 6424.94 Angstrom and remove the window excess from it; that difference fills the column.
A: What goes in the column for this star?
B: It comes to 1.16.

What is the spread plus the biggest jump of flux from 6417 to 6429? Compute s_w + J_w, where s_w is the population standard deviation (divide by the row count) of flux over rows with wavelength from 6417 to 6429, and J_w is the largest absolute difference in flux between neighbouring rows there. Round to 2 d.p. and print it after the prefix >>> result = 0.13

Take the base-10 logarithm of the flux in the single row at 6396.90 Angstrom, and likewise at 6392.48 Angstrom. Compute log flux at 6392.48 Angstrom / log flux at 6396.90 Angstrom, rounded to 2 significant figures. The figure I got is 0.94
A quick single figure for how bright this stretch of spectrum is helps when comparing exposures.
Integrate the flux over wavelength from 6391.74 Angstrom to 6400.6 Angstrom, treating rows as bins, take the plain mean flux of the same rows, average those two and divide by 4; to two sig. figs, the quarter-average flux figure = 5.4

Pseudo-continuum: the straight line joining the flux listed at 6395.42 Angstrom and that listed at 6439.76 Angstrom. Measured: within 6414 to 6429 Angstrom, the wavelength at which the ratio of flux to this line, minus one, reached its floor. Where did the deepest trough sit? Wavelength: 6420.51 Angstrom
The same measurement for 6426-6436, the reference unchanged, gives 6426.42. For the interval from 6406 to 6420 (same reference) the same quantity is 6419.03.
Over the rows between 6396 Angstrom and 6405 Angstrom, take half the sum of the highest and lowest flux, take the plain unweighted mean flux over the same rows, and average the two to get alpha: 4.60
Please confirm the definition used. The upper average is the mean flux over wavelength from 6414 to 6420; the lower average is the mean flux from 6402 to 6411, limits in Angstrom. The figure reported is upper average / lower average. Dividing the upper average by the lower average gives 0.99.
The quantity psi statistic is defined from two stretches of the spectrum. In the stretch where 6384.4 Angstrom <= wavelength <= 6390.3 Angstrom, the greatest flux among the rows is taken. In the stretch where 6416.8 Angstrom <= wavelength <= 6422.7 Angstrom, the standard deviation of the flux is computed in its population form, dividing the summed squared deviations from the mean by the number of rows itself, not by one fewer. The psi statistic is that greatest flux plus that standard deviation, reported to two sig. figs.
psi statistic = 3.8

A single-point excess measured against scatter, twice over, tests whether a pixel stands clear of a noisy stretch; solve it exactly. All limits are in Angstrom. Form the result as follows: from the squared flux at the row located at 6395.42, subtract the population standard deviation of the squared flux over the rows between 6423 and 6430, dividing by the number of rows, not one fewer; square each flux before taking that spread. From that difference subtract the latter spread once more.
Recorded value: 18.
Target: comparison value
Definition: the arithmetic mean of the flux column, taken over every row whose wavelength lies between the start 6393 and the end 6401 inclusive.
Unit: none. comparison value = 4.4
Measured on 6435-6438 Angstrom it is 4.9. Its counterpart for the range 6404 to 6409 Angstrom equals 4.9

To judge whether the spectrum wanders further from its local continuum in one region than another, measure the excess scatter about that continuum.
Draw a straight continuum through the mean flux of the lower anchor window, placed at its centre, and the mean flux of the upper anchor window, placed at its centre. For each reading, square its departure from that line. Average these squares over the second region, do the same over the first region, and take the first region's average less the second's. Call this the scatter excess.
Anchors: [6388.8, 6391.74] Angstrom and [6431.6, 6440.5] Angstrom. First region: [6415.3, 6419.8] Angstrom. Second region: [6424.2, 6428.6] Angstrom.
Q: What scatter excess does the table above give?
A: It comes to 0.07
